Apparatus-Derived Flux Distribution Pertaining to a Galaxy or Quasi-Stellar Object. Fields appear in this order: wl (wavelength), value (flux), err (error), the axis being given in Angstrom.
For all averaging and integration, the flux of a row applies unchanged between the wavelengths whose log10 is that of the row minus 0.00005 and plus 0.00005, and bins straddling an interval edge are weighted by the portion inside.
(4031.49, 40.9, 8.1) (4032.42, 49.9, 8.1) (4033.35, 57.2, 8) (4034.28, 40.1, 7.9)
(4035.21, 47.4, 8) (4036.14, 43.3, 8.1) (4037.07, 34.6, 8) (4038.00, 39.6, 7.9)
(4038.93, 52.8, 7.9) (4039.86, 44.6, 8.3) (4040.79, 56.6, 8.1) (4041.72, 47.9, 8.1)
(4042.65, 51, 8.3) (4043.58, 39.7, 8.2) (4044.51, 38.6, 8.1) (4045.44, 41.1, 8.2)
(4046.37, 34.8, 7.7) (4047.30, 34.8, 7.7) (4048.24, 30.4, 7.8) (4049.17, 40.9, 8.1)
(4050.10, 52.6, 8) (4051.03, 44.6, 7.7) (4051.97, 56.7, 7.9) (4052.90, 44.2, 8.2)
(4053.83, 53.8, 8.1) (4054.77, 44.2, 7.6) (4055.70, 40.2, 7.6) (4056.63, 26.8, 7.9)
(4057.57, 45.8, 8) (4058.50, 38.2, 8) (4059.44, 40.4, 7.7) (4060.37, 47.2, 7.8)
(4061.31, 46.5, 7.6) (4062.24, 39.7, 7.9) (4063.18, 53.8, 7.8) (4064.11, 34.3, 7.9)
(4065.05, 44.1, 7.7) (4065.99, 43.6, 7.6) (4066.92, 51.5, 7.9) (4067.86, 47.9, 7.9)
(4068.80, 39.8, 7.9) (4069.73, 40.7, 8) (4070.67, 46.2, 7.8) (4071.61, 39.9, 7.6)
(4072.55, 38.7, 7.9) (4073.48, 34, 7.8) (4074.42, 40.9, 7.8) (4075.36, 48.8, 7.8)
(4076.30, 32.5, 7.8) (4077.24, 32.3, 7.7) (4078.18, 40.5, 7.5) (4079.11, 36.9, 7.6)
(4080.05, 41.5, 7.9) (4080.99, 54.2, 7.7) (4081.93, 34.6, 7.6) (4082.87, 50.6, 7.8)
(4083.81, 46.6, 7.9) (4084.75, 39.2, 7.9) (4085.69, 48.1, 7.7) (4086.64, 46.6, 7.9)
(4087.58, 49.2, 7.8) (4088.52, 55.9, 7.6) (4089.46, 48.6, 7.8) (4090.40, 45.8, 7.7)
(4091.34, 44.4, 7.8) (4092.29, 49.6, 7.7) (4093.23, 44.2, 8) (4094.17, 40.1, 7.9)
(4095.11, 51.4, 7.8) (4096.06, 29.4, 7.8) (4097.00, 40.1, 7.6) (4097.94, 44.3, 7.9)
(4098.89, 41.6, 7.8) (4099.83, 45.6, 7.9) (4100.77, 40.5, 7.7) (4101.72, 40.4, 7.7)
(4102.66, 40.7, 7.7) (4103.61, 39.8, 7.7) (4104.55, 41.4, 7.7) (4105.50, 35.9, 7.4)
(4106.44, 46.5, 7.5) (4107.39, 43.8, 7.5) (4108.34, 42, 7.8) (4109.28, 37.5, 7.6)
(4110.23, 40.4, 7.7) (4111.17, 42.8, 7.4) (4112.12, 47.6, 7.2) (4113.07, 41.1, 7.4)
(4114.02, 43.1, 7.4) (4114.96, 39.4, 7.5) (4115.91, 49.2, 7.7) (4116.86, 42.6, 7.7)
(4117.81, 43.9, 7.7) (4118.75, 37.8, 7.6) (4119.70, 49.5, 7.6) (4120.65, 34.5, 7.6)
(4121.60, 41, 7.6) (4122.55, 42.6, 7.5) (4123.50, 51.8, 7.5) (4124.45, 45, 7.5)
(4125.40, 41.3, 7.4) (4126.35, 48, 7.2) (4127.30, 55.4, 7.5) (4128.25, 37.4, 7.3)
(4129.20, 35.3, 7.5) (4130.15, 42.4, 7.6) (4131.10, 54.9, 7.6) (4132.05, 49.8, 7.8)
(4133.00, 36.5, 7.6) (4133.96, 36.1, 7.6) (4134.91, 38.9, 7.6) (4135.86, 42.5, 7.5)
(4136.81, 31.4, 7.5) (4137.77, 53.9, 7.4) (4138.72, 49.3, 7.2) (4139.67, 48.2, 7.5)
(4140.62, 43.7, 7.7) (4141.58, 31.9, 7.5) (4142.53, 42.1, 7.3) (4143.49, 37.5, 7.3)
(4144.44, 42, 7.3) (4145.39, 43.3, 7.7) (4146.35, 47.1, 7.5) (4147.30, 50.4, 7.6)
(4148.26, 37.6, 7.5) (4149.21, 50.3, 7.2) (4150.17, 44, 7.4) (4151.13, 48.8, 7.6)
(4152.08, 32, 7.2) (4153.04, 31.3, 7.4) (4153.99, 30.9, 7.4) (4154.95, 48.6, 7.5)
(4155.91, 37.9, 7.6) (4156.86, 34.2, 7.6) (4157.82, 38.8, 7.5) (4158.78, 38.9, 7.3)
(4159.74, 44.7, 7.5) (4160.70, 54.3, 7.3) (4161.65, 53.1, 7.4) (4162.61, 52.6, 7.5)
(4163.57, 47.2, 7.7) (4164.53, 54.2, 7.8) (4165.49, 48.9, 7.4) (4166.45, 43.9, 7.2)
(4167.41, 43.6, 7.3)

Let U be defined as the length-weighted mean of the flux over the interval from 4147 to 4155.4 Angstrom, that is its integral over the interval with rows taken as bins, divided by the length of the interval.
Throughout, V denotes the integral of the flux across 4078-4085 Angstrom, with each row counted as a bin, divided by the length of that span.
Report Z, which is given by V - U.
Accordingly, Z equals 2.0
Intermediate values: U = 41.3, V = 43.3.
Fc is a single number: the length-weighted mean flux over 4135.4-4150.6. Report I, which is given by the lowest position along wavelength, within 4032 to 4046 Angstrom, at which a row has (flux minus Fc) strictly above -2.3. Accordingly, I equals 4032.42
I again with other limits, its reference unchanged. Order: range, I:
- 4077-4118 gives 4080.05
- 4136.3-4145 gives 4137.77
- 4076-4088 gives 4080.05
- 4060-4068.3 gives 4060.37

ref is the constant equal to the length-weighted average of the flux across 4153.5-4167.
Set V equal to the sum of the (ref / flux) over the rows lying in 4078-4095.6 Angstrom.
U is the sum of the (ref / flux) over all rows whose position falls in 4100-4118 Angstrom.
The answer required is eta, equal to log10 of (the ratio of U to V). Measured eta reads 0.032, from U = 20.4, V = 19.0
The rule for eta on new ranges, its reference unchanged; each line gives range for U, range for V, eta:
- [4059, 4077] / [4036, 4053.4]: 0.005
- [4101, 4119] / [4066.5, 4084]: -0.006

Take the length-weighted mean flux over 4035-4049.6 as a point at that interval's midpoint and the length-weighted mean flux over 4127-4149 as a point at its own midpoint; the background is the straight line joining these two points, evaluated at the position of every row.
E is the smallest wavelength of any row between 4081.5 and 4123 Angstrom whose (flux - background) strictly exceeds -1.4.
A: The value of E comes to 4082.87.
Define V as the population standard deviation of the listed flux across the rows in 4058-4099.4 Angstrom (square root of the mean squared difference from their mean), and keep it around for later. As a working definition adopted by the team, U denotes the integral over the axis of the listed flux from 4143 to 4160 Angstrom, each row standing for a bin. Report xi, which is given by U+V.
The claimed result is 702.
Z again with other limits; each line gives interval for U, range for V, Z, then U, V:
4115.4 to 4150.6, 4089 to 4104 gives -0.6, 43.5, 42.9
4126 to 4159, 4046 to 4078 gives 0.0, 42.0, 42.1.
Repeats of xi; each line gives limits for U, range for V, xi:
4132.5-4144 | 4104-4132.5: 477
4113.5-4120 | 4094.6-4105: 288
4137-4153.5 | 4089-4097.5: 715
